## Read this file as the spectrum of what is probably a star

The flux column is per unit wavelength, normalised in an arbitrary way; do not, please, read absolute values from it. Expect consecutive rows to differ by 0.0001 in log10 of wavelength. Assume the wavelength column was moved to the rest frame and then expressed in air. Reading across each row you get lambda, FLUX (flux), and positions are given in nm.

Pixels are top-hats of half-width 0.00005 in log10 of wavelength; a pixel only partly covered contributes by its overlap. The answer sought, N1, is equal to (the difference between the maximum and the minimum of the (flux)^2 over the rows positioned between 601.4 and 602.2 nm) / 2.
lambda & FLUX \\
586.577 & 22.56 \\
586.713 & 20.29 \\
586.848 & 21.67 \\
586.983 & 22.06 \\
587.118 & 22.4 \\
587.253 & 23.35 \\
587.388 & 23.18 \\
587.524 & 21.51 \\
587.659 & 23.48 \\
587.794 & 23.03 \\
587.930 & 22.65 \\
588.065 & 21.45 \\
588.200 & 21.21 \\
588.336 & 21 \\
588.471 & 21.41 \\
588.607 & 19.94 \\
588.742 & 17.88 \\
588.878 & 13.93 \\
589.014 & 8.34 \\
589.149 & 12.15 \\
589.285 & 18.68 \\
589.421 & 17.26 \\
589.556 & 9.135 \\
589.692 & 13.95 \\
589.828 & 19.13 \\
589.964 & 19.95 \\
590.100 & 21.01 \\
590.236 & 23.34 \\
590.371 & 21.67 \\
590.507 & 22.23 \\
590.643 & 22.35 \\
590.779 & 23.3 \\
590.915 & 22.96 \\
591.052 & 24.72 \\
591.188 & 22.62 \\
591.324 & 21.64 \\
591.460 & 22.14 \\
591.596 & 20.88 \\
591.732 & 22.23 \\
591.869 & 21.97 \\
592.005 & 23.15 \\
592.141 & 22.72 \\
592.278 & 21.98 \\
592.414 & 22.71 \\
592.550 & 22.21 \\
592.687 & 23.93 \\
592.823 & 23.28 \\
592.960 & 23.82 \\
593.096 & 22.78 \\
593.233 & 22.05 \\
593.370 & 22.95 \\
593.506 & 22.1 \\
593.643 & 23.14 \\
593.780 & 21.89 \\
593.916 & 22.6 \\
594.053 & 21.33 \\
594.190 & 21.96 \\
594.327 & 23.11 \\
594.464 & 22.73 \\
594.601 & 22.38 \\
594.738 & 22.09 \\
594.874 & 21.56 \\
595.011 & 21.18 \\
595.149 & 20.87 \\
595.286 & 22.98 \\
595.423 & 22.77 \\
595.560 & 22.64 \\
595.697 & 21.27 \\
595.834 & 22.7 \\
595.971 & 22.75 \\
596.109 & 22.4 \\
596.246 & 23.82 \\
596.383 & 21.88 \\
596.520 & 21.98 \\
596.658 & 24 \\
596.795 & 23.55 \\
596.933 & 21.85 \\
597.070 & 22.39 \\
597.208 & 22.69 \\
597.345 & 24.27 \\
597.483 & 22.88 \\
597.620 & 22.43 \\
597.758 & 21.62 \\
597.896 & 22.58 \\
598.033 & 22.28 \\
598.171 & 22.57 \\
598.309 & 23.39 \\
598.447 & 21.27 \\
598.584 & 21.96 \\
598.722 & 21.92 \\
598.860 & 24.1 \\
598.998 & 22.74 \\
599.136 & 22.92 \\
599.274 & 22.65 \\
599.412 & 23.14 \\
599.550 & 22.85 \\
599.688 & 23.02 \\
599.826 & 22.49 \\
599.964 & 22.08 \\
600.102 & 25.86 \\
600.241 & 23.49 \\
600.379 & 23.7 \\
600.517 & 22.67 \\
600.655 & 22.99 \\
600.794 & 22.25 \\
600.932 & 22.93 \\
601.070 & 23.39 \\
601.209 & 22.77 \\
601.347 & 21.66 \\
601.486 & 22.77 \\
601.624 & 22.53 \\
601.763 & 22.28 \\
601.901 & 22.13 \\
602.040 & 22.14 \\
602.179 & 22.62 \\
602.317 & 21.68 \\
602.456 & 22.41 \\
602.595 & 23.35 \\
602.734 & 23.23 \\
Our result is 14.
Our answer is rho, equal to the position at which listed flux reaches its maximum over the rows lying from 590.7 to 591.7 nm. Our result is 591.052 nm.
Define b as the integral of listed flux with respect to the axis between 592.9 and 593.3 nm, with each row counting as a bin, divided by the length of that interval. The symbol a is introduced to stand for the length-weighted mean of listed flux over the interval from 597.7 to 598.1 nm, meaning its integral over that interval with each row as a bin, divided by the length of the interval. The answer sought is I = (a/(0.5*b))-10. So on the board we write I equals -8.06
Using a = 22.2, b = 22.9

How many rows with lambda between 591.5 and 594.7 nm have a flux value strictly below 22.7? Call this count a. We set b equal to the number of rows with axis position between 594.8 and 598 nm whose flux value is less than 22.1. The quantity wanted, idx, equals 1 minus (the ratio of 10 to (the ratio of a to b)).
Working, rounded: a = 12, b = 8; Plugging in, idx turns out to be -6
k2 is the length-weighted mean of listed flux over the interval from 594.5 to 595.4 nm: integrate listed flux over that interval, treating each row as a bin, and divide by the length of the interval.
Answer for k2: 21.9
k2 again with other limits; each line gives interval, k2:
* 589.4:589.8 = 13.6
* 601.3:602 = 22.3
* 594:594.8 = 22.3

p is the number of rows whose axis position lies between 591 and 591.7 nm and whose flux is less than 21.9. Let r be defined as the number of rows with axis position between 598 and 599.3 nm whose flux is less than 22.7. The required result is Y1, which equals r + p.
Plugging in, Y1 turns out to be 8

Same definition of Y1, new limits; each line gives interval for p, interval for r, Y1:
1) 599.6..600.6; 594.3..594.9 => 3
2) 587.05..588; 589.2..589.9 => 6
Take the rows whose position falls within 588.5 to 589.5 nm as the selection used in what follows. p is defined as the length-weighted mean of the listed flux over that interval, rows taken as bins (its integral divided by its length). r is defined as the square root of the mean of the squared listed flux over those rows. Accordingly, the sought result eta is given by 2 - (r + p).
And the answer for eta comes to -29.5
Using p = 15.6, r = 15.9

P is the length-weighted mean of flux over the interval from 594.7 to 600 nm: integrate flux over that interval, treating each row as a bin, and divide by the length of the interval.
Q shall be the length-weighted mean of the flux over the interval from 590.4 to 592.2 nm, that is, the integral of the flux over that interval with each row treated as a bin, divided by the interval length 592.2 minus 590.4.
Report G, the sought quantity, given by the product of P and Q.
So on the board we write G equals 507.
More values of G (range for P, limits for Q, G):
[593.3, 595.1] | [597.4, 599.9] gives 502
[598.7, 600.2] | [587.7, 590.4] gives 424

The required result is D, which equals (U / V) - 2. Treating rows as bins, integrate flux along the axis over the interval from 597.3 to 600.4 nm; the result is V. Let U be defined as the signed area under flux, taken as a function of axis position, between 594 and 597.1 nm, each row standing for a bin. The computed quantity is -1.02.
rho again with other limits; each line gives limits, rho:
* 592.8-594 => 592.960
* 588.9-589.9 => 589.828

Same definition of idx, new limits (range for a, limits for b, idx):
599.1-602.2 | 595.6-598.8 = -6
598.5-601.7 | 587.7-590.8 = -18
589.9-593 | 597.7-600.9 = -3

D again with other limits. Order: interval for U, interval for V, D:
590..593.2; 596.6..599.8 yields -1.01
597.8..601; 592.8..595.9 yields -0.94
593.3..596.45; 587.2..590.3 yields -0.80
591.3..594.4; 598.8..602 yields -1.05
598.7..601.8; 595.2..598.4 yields -1.02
